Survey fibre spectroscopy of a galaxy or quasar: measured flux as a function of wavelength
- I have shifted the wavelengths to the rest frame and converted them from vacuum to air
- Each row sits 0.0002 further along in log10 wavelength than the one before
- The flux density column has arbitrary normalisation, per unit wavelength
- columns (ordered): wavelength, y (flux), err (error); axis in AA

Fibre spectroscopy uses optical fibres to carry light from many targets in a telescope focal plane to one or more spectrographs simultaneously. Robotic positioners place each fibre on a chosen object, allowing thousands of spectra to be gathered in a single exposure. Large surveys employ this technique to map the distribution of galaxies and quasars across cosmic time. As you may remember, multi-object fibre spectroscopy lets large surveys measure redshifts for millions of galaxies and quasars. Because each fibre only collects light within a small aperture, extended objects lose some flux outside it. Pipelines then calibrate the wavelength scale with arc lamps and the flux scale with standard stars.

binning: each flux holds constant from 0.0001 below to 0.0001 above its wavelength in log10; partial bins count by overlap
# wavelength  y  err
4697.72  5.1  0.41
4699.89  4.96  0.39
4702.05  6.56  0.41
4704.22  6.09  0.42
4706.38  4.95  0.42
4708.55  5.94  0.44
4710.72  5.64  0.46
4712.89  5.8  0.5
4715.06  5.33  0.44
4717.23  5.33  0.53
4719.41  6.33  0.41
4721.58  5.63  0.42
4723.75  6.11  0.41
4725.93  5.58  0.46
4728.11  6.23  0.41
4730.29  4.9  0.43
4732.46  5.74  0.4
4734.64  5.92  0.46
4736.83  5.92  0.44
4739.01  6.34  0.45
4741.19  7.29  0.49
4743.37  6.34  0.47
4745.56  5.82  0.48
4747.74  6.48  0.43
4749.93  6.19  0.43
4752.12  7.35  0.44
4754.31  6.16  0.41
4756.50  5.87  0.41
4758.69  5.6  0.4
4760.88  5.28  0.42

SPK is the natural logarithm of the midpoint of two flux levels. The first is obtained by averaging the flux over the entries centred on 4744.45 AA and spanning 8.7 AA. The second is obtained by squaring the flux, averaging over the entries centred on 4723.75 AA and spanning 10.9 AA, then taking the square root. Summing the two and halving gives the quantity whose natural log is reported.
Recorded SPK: 1.83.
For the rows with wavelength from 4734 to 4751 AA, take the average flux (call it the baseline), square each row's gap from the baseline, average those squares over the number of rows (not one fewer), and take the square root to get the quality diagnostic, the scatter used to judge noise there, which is 0.44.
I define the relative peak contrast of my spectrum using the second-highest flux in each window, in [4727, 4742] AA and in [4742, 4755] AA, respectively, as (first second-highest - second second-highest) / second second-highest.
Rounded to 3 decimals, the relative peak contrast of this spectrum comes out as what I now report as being -0.022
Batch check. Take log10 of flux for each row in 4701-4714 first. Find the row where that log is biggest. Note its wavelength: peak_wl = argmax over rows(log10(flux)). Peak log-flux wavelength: 4702.05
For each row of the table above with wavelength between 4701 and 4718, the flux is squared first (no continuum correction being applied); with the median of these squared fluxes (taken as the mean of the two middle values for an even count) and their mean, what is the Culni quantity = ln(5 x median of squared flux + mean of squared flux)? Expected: 5.28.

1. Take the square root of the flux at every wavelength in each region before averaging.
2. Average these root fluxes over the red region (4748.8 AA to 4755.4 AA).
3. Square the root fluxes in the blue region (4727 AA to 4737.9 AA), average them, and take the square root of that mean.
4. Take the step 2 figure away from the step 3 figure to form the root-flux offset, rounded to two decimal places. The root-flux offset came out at -0.16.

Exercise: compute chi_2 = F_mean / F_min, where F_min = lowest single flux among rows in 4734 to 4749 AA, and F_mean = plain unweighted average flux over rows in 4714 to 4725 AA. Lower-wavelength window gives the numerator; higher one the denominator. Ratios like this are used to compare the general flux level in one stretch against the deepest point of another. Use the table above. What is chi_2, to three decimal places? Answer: 0.987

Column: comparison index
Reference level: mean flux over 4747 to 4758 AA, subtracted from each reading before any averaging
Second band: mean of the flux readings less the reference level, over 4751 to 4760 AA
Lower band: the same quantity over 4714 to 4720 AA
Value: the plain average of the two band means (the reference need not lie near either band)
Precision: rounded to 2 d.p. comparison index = -0.46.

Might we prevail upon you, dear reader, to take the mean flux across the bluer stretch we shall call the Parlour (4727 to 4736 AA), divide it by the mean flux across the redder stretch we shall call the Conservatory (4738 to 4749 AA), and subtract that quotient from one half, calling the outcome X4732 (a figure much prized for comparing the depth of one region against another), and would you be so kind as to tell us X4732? -0.38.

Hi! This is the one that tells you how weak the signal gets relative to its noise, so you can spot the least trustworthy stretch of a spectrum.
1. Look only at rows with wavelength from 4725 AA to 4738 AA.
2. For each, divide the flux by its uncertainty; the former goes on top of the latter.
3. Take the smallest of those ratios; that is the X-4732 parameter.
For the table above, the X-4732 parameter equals 11.4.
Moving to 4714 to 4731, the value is 10.1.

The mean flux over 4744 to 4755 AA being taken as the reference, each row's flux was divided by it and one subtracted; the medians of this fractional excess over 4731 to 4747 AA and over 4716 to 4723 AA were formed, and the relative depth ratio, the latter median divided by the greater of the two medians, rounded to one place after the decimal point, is 1.6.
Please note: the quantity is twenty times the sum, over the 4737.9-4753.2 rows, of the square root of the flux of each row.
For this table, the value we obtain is 358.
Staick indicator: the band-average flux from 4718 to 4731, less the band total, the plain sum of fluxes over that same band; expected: -29.0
